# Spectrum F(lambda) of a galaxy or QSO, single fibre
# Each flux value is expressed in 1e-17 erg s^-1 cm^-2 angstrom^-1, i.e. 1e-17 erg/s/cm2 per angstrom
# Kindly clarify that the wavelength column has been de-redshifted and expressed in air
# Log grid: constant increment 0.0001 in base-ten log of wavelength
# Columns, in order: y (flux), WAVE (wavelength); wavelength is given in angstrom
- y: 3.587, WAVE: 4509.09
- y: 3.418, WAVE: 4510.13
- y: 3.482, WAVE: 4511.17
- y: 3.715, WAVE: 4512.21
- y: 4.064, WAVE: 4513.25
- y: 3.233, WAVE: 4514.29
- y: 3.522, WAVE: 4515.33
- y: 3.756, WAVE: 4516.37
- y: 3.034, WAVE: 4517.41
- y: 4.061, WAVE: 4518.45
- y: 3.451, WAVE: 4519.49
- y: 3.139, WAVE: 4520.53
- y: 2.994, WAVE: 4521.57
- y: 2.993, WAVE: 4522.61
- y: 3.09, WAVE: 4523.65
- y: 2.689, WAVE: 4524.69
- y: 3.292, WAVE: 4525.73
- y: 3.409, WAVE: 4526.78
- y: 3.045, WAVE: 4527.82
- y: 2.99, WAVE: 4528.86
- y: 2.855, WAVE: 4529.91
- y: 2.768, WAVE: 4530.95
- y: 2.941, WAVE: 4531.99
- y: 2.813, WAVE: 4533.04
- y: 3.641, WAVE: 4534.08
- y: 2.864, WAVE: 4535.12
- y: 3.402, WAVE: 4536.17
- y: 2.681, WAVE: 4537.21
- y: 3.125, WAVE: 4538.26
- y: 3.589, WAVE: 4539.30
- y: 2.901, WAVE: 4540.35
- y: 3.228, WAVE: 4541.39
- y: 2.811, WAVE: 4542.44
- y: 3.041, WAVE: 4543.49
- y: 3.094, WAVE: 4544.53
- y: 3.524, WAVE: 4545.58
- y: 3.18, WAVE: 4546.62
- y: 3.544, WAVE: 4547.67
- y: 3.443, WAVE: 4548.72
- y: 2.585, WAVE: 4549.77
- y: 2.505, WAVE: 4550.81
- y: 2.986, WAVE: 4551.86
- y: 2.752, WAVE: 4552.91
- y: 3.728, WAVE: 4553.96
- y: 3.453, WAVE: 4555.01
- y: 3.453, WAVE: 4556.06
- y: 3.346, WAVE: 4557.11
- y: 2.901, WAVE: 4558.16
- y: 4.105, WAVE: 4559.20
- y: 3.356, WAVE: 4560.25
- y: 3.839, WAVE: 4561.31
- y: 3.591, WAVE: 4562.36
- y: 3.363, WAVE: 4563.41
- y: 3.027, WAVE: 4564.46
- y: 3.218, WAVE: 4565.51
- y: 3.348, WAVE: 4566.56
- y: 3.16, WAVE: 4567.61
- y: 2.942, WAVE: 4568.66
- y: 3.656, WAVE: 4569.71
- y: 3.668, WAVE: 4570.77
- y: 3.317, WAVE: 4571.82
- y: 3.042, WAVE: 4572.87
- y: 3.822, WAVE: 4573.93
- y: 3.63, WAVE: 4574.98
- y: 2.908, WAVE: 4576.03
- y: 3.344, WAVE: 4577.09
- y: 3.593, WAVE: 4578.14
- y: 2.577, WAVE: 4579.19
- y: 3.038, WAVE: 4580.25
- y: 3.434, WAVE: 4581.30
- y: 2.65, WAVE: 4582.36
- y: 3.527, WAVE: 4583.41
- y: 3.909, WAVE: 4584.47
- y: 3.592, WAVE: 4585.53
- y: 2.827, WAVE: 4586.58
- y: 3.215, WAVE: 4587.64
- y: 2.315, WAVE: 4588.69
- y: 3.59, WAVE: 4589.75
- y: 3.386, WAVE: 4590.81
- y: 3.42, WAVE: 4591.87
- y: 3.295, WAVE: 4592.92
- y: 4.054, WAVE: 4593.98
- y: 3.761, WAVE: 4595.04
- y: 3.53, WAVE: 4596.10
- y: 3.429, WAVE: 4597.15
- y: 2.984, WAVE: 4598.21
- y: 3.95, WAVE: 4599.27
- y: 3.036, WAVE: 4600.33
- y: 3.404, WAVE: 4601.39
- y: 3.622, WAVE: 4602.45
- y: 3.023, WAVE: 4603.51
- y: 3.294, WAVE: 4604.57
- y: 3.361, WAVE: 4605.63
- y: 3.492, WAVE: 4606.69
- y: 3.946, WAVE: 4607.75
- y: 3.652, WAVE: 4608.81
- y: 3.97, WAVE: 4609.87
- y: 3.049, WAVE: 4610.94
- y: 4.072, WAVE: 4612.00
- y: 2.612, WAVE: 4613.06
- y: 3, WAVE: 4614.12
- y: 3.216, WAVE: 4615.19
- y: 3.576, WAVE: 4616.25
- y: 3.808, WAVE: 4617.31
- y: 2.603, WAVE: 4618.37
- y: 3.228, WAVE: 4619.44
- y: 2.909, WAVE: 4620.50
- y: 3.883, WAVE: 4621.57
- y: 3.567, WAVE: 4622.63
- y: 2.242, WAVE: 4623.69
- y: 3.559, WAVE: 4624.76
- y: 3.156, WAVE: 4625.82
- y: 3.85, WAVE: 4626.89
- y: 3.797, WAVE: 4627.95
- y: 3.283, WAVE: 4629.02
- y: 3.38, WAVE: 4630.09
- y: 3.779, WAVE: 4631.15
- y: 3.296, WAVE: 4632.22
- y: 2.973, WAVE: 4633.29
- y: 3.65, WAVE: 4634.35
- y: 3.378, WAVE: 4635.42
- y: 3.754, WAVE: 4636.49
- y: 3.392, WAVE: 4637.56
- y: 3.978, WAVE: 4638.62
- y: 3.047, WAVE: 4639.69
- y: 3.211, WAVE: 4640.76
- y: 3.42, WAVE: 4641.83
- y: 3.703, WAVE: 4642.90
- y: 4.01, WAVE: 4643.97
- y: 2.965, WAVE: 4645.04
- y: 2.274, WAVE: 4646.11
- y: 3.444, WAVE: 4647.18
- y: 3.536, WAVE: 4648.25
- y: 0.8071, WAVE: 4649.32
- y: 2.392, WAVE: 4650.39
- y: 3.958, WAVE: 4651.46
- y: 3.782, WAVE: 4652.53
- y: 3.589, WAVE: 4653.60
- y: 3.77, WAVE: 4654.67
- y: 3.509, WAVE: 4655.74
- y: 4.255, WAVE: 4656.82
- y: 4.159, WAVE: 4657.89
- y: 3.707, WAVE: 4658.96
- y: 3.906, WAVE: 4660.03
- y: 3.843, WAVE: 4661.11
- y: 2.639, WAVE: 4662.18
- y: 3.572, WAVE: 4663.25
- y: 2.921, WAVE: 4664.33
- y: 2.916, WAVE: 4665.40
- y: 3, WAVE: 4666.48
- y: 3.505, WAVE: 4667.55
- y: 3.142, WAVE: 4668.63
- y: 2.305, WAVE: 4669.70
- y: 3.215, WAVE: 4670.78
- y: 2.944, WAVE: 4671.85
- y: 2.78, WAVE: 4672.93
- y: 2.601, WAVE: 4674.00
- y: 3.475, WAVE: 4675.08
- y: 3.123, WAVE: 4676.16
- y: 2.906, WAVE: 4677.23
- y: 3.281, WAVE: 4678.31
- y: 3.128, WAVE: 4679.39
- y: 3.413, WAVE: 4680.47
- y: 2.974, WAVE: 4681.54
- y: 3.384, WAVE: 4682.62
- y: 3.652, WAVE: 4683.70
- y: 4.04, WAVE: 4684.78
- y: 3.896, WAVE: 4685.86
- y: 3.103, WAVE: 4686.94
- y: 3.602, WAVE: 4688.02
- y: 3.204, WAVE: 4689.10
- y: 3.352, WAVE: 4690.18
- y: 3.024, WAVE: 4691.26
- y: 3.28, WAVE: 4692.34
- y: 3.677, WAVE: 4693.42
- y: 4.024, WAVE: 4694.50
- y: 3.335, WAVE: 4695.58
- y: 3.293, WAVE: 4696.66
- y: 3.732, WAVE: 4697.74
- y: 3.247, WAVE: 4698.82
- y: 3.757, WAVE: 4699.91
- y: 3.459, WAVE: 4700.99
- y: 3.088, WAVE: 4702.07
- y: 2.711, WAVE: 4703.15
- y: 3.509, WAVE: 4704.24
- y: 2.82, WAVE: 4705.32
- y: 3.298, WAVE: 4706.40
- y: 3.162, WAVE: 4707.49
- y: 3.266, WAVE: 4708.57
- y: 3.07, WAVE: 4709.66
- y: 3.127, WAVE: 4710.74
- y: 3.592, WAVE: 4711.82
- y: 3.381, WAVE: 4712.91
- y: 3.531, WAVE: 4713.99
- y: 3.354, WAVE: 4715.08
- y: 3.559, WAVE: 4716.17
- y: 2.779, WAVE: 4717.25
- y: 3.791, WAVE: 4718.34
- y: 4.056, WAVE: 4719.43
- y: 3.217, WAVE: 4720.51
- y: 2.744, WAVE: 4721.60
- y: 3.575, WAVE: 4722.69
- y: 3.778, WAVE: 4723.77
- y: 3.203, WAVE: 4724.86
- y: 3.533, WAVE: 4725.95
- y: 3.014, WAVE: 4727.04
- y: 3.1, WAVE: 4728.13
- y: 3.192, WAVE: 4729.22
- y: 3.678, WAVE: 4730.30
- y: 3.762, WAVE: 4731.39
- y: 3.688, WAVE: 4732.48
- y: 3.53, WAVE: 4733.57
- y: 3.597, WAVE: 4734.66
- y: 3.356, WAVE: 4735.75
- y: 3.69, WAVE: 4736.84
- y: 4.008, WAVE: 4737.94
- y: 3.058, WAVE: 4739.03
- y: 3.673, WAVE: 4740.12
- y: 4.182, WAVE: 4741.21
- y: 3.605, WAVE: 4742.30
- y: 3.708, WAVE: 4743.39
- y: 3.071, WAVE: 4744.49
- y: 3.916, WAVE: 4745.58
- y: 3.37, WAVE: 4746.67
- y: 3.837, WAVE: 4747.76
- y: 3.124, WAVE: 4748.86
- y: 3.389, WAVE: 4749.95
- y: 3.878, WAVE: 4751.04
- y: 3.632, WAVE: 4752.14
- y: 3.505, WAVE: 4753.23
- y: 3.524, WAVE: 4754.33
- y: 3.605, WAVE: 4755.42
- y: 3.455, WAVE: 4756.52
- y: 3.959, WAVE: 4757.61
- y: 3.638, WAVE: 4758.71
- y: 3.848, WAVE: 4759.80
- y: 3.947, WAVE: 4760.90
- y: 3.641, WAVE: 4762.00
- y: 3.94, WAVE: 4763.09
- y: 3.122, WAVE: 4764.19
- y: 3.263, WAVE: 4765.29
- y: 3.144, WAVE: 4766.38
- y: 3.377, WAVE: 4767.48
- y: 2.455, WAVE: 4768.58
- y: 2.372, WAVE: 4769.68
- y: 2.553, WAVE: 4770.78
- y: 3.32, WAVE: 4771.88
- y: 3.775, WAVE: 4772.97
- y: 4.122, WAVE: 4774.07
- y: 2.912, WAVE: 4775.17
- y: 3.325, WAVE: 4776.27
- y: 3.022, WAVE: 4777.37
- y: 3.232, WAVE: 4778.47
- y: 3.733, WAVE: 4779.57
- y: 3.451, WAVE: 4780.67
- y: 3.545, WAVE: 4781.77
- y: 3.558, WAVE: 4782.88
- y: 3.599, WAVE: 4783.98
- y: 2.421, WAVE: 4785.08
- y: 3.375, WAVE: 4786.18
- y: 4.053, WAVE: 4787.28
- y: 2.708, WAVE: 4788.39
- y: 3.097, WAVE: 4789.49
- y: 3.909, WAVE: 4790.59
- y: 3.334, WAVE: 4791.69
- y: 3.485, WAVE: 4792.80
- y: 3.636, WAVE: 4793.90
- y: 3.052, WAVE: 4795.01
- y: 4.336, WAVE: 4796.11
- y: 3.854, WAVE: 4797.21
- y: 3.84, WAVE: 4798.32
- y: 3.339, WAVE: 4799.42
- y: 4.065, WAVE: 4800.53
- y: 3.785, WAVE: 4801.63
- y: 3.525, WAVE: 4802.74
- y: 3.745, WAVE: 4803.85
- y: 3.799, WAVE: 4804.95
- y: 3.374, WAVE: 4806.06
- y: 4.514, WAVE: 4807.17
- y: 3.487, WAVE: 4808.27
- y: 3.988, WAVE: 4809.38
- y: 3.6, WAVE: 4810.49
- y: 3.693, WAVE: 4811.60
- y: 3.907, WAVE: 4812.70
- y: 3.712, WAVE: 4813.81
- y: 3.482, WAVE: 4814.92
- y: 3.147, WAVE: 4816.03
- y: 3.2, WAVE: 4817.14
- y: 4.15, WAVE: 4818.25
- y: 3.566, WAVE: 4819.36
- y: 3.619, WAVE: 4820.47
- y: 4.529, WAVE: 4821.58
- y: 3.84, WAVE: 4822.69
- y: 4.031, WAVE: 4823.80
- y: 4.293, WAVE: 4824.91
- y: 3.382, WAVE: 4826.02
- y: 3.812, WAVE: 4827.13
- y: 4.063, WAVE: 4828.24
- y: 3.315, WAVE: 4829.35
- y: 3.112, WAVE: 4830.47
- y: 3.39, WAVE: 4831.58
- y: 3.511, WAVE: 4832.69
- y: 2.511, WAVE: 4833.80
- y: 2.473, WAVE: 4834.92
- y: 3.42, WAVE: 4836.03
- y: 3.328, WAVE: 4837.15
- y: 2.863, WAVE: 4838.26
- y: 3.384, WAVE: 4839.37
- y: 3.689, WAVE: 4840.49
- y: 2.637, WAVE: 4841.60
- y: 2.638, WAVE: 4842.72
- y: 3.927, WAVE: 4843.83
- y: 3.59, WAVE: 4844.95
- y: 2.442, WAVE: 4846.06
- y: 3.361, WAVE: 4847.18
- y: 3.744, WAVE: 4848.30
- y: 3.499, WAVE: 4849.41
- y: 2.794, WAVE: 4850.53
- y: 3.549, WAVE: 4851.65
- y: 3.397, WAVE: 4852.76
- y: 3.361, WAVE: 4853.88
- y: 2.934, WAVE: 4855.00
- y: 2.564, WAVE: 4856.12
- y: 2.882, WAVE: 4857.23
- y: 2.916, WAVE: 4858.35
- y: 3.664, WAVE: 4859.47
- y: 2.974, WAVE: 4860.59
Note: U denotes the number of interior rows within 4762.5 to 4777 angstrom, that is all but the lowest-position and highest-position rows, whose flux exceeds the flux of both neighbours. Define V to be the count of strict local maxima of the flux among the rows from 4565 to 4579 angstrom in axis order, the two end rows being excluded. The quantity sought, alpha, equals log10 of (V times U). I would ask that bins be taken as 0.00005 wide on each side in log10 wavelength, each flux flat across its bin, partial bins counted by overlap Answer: 0.95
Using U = 3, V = 3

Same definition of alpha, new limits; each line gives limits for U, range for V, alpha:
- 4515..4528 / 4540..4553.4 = 1.20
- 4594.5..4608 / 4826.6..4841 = 0.78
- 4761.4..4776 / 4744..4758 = 1.20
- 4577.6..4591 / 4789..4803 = 1.20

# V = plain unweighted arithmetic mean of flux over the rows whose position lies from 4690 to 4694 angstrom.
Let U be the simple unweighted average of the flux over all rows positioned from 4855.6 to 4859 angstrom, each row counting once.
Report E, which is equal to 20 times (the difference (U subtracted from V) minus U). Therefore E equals -45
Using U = 2.79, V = 3.33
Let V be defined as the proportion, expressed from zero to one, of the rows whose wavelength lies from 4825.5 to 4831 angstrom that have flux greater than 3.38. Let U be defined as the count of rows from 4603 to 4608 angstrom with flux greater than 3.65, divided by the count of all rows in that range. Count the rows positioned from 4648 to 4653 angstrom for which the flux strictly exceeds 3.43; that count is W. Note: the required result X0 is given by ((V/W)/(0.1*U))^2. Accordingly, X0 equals 100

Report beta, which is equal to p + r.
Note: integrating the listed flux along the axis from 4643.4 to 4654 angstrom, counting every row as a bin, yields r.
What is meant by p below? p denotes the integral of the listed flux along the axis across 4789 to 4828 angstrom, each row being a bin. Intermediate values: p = 145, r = 33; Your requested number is 178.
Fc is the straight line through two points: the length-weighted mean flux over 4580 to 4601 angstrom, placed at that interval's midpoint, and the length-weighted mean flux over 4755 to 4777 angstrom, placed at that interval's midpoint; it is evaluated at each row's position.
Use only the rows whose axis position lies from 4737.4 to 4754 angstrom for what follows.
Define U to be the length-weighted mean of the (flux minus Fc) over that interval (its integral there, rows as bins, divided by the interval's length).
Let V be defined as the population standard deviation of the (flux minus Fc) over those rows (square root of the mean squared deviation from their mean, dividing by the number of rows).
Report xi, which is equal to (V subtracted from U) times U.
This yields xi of -0.03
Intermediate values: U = 0.22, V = 0.33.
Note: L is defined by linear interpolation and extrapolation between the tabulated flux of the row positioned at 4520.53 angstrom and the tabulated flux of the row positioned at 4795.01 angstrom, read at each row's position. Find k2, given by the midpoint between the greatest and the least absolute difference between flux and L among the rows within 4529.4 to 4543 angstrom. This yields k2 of 0.26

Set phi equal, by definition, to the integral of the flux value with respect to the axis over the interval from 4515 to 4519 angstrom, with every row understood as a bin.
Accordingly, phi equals 14.4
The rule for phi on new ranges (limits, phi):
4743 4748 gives 17.8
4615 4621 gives 19.4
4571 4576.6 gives 18.8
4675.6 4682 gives 20.1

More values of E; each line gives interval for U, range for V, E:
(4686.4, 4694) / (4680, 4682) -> -69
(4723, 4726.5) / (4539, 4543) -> -78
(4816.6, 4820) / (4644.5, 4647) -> -93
